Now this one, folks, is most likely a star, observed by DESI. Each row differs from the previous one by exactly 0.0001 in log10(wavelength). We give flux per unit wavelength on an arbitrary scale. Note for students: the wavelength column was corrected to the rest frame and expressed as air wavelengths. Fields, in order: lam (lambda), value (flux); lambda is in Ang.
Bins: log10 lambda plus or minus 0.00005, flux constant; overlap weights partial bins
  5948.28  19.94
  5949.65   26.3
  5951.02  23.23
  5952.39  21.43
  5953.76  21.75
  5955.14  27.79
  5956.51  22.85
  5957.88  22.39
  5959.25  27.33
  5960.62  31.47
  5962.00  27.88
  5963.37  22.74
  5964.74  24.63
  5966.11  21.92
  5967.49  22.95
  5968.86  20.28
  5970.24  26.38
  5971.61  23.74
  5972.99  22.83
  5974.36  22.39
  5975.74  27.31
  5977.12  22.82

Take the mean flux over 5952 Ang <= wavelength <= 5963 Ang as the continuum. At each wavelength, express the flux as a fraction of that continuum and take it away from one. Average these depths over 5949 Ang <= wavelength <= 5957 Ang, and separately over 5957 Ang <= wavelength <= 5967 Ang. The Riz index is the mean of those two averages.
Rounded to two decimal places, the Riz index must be 0.03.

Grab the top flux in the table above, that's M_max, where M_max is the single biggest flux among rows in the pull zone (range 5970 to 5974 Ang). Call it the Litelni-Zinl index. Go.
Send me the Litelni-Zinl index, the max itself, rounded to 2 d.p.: 26.38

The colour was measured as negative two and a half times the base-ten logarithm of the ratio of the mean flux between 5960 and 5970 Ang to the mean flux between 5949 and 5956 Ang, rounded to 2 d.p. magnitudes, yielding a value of -0.02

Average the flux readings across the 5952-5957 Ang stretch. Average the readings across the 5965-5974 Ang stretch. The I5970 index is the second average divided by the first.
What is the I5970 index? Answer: 0.98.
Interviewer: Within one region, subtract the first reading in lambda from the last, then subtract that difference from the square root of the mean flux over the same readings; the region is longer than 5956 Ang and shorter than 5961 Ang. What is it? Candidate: -4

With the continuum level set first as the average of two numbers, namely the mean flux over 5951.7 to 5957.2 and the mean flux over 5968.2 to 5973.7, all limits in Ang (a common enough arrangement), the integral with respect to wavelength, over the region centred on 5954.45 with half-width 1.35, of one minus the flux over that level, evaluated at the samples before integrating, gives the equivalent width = -0.16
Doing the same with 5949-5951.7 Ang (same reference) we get -0.16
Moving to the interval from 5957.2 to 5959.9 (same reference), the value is -0.17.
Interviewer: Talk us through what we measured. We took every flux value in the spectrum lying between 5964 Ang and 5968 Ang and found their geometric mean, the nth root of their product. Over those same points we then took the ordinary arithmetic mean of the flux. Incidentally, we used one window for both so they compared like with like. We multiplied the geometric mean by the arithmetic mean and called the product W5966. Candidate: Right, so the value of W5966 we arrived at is 536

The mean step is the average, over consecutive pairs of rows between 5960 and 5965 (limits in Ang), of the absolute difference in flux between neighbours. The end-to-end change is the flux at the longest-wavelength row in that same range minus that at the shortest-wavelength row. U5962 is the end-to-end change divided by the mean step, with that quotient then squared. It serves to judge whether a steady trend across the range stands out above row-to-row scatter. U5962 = 3.73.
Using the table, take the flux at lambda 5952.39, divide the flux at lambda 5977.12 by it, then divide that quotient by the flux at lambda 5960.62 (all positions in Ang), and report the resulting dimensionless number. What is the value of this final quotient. 0.034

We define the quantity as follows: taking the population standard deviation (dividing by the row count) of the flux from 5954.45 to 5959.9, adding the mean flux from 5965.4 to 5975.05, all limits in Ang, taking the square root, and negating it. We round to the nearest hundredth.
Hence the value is -5.04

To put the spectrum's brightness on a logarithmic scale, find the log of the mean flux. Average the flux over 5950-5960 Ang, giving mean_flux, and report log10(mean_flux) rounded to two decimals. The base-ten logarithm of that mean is 1.38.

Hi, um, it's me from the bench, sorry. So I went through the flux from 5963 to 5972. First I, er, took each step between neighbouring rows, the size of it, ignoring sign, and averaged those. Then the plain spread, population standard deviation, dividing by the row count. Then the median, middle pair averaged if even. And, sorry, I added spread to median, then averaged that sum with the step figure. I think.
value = 13.8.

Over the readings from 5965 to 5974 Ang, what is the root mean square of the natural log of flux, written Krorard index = 3.13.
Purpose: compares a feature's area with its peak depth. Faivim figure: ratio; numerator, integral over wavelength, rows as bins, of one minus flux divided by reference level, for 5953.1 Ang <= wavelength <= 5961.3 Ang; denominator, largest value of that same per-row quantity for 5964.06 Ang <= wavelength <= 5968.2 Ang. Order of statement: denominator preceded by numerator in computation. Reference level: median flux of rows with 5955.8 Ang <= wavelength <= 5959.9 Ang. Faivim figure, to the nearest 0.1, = -24.3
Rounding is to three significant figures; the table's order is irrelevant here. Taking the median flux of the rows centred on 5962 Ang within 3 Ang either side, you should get 27.3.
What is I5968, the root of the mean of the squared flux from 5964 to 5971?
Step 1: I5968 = 23.3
